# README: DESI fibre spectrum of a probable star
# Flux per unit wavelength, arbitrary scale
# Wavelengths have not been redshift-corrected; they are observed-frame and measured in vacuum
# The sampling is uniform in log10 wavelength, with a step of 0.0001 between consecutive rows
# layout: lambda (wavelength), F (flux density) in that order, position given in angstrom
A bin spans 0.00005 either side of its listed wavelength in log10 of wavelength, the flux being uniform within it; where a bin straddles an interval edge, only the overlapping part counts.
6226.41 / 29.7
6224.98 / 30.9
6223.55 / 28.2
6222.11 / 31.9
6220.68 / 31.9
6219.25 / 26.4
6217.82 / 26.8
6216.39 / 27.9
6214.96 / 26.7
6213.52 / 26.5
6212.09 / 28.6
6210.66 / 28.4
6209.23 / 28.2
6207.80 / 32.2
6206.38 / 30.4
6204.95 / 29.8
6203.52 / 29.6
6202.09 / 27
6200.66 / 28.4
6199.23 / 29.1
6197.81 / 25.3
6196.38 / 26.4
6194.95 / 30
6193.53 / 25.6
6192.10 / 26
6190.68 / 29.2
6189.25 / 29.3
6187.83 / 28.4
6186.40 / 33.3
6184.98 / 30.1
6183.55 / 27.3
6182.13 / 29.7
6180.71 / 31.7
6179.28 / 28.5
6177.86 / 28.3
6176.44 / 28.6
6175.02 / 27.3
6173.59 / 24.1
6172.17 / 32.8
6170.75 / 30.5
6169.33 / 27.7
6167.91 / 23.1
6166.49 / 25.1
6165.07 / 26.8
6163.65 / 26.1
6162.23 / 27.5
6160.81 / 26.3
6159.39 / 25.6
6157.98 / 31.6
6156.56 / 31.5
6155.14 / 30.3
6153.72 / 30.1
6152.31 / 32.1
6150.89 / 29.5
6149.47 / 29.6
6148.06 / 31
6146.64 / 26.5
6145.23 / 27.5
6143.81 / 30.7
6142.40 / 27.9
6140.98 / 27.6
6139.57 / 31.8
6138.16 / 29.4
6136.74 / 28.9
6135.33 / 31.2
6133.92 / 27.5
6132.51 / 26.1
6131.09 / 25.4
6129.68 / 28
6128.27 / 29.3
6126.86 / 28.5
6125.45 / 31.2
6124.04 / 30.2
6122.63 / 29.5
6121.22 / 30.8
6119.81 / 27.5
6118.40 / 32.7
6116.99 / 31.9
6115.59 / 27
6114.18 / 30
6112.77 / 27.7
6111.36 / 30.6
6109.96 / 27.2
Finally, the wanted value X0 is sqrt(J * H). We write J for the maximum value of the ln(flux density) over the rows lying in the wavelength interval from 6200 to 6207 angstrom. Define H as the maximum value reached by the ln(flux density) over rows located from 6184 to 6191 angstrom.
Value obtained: 3.46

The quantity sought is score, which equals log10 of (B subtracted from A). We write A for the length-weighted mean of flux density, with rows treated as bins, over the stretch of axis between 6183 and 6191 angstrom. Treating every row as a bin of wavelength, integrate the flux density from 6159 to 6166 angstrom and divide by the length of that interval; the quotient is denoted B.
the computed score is 0.5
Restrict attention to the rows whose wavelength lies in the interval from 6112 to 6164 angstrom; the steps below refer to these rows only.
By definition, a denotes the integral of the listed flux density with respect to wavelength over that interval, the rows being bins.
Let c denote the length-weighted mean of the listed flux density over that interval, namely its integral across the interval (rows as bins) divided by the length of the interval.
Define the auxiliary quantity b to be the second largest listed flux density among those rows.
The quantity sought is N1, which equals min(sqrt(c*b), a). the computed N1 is 30.6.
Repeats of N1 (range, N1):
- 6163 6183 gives 29.7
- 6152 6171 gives 29.8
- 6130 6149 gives 29.9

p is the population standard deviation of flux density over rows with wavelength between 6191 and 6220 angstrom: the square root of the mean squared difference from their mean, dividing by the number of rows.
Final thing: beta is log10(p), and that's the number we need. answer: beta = 0.25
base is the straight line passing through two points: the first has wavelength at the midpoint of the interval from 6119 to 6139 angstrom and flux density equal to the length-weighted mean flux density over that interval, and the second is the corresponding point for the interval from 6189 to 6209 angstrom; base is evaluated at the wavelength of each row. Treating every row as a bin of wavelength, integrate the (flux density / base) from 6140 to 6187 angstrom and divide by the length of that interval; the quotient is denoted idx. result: 1.00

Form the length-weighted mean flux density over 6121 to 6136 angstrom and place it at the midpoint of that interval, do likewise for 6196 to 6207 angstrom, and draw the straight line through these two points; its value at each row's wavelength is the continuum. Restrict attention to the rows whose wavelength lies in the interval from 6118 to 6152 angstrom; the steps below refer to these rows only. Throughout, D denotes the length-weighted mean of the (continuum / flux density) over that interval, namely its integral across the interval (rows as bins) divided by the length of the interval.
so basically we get 0.99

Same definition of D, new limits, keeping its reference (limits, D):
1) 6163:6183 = 1.03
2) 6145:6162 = 0.98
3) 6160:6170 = 1.10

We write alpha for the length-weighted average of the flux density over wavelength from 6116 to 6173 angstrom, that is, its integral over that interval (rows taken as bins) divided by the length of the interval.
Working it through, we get 28.9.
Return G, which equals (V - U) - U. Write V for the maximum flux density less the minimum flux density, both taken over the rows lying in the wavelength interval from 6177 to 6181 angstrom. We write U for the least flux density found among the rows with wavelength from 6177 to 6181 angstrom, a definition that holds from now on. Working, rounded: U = 28.3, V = 3.4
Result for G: -53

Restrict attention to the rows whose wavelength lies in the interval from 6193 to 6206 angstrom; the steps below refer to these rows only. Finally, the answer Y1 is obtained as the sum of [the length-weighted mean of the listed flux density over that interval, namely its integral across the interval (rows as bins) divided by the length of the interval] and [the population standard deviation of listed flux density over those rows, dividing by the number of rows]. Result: 29.8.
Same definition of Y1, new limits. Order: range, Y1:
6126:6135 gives 29.0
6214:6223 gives 30.9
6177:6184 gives 30.7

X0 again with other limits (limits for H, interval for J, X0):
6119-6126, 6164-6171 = 3.43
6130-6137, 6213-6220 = 3.38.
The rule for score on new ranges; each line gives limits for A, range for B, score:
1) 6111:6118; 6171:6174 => -0.5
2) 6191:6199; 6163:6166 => -0.2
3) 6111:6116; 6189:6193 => -0.1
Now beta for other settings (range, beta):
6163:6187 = 0.44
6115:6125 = 0.29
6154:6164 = 0.39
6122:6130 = 0.02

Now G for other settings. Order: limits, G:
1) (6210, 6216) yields -51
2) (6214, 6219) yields -52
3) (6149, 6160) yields -45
